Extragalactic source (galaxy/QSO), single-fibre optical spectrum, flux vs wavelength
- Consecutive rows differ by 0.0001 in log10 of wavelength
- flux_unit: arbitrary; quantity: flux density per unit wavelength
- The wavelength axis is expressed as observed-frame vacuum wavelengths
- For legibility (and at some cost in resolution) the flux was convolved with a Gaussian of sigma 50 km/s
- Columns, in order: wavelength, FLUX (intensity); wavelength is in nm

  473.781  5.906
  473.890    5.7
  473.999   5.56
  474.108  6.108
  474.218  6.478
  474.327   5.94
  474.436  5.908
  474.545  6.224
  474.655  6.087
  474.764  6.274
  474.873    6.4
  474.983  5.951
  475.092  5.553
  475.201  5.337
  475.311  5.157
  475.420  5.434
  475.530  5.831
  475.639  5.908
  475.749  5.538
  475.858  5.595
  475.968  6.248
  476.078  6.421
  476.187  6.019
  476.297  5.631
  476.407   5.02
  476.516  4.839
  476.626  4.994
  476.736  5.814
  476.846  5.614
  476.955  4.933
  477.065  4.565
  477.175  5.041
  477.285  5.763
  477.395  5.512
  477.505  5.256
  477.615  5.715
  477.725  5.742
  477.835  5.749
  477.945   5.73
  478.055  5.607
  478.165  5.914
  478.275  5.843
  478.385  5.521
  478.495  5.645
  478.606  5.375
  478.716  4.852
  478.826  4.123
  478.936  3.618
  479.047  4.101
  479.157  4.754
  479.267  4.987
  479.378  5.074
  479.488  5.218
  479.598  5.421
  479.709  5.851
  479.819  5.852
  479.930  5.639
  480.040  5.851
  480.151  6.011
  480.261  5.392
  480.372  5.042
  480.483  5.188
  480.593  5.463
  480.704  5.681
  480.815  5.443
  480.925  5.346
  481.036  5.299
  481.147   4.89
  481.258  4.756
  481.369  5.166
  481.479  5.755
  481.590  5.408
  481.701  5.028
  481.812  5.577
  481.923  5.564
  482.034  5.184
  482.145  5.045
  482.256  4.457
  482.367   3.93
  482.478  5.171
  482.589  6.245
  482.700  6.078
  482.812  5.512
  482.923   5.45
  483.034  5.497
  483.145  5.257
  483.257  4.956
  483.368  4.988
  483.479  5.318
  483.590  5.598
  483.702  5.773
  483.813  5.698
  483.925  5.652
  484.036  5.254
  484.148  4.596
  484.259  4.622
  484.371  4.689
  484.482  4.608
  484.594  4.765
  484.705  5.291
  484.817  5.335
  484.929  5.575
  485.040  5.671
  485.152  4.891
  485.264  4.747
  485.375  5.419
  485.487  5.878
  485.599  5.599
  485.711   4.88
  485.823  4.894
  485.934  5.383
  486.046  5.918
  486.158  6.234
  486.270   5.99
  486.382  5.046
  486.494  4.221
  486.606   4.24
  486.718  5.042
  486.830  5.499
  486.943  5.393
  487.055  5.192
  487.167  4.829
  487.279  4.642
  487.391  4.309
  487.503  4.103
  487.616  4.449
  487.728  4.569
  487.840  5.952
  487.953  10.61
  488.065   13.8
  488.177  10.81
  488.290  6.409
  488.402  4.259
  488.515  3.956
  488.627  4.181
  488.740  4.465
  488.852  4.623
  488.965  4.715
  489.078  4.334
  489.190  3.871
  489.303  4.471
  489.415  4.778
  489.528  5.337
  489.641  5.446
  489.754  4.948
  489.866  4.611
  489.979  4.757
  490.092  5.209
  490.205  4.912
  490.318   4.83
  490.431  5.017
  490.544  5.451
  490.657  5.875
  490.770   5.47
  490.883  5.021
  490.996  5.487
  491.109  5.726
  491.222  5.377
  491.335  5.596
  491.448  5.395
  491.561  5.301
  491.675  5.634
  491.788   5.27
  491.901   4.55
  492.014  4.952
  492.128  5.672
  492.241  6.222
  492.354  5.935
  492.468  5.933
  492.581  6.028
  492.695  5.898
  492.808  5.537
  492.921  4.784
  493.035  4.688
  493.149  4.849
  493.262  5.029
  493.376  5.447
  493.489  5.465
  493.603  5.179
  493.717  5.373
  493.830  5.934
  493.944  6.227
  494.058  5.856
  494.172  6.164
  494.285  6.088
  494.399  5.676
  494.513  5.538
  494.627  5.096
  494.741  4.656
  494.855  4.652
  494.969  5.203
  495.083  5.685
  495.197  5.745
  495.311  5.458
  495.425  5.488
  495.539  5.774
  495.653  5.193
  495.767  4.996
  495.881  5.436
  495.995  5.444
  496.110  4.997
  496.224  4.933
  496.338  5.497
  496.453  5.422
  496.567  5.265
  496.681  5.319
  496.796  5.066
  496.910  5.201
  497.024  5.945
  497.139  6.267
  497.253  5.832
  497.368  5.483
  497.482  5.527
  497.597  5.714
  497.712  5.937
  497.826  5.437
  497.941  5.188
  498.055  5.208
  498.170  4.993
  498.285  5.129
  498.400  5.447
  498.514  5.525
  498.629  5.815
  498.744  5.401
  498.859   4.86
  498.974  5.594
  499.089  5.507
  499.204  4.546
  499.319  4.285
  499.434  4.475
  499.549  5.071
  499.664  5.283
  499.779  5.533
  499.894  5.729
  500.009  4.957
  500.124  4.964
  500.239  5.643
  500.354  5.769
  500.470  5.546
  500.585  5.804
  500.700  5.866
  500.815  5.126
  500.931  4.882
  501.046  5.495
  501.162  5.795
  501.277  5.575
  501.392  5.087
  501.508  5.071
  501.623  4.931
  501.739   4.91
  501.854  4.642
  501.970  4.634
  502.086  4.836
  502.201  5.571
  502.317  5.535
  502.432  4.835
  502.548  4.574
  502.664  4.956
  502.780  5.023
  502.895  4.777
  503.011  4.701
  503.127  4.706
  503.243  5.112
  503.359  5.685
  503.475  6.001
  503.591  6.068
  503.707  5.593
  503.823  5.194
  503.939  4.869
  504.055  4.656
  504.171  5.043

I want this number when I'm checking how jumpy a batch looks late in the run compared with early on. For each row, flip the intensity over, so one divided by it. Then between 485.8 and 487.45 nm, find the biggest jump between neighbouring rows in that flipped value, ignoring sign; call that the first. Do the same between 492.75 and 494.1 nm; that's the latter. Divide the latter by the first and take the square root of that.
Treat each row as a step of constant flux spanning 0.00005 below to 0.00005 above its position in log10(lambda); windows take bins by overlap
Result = 0.86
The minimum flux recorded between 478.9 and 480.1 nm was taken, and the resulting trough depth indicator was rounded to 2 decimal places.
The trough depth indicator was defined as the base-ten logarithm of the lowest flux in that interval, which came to 0.56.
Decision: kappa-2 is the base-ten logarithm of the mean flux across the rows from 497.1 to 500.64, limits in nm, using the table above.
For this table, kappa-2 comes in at 0.730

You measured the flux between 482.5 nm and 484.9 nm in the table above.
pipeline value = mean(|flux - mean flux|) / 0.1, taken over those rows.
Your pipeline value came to 3.7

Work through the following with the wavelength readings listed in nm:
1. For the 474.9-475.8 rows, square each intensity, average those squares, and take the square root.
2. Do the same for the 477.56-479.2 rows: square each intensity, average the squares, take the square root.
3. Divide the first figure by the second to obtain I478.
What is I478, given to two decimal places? 1.06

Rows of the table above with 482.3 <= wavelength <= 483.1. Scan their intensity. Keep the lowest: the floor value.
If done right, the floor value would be 3.93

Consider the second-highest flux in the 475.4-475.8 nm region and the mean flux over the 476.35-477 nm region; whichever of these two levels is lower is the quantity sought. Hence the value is 5.2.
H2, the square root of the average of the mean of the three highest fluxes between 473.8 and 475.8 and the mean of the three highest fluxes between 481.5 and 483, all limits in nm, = 2.49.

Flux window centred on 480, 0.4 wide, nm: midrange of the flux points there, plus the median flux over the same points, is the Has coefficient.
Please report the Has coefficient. 11.7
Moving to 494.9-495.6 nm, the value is 11.1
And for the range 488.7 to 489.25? 8.8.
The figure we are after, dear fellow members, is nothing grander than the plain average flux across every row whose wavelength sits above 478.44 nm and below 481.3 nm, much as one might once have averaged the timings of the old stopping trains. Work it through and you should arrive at 5.19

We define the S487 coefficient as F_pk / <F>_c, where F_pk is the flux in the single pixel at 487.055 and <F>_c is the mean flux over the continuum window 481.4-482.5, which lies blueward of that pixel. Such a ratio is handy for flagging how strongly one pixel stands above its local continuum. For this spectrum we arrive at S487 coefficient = 1.02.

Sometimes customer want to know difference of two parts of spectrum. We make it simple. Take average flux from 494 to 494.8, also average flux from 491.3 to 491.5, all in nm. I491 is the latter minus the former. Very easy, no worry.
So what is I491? -0.09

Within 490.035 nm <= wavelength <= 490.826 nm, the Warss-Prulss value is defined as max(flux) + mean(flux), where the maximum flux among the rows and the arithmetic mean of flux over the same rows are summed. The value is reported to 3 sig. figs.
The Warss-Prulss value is 11.1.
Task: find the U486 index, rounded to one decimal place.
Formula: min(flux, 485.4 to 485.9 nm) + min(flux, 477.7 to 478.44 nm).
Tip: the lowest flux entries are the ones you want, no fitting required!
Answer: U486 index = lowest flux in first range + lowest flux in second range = 10.4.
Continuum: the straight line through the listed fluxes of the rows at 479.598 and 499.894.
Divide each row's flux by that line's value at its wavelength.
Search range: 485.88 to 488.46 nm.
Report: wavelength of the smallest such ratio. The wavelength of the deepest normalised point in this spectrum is 487.503 nm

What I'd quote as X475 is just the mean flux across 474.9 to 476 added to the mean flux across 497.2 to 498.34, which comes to 11.1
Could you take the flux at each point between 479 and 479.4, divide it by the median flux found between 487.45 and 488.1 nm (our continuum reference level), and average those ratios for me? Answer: 0.90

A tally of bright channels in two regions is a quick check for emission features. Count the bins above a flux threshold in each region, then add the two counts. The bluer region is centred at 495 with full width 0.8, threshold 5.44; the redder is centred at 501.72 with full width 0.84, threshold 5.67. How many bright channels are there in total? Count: 3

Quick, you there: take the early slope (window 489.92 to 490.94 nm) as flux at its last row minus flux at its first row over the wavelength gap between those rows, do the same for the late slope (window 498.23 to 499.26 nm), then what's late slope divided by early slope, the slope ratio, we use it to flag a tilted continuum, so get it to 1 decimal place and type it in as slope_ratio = -2.2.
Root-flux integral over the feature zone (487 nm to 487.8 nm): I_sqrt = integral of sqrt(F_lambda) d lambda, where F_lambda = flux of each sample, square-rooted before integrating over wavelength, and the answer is 1.7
